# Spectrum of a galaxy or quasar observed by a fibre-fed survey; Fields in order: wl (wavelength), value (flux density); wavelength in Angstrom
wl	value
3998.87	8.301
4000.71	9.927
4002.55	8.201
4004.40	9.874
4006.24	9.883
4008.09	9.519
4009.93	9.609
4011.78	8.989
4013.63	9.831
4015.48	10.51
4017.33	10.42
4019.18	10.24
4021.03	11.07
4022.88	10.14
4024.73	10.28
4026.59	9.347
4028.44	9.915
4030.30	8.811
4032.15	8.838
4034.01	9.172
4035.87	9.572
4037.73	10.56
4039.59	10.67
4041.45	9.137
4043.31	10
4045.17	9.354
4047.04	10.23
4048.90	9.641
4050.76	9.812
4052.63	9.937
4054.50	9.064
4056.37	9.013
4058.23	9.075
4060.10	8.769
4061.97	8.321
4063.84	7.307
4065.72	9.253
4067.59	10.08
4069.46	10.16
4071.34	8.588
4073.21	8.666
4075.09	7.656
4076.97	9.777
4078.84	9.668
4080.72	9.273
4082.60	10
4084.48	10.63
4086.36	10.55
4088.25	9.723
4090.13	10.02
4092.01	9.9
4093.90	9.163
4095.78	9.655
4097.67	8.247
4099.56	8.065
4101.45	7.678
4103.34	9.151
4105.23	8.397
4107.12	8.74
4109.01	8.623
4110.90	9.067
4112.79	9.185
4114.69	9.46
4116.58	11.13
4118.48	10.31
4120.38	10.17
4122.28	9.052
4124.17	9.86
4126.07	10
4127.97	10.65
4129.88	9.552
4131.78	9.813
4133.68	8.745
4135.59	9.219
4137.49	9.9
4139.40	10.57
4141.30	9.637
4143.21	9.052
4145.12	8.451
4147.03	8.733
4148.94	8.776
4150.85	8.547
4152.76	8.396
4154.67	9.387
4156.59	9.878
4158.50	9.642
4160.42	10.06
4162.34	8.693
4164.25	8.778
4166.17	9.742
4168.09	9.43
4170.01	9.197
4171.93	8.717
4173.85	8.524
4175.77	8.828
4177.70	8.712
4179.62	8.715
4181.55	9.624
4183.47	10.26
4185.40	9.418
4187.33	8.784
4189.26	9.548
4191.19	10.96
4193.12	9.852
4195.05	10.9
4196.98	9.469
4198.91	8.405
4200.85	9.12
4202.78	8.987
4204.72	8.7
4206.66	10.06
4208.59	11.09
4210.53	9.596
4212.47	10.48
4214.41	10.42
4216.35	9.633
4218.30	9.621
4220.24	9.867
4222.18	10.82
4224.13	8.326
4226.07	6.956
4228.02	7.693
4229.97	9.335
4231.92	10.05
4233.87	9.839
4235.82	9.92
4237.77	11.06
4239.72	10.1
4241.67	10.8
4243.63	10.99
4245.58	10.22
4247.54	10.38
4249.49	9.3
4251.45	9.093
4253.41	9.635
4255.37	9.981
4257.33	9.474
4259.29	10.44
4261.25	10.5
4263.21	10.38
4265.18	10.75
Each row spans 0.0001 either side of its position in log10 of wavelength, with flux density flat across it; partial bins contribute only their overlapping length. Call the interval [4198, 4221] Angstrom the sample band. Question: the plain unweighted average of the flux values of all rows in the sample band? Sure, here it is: 9.7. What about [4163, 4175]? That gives 9.1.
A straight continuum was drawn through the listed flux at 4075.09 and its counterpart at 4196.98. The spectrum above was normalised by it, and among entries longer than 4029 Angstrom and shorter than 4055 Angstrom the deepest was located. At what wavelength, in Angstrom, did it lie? 4054.50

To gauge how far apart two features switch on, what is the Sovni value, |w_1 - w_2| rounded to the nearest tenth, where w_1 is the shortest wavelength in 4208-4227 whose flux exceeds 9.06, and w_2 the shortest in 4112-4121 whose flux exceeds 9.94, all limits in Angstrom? 92.0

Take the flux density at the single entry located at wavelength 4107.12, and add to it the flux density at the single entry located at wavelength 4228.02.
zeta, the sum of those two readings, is 16.4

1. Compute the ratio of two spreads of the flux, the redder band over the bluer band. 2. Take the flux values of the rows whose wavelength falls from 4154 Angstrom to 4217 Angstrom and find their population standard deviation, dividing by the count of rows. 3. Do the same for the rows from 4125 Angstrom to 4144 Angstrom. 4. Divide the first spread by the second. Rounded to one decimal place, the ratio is 1.2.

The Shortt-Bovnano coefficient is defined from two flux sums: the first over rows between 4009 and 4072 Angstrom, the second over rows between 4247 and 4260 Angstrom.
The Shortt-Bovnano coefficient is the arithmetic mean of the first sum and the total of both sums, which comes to 360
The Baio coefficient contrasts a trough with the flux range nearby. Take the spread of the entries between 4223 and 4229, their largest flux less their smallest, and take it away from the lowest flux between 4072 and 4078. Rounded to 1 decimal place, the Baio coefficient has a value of 6.3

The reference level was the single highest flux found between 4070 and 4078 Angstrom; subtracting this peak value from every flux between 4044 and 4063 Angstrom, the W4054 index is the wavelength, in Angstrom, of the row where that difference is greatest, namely 4047.04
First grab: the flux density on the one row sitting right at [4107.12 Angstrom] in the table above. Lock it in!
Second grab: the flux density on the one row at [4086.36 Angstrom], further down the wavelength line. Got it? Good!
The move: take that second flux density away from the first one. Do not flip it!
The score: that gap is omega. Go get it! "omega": -1.8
